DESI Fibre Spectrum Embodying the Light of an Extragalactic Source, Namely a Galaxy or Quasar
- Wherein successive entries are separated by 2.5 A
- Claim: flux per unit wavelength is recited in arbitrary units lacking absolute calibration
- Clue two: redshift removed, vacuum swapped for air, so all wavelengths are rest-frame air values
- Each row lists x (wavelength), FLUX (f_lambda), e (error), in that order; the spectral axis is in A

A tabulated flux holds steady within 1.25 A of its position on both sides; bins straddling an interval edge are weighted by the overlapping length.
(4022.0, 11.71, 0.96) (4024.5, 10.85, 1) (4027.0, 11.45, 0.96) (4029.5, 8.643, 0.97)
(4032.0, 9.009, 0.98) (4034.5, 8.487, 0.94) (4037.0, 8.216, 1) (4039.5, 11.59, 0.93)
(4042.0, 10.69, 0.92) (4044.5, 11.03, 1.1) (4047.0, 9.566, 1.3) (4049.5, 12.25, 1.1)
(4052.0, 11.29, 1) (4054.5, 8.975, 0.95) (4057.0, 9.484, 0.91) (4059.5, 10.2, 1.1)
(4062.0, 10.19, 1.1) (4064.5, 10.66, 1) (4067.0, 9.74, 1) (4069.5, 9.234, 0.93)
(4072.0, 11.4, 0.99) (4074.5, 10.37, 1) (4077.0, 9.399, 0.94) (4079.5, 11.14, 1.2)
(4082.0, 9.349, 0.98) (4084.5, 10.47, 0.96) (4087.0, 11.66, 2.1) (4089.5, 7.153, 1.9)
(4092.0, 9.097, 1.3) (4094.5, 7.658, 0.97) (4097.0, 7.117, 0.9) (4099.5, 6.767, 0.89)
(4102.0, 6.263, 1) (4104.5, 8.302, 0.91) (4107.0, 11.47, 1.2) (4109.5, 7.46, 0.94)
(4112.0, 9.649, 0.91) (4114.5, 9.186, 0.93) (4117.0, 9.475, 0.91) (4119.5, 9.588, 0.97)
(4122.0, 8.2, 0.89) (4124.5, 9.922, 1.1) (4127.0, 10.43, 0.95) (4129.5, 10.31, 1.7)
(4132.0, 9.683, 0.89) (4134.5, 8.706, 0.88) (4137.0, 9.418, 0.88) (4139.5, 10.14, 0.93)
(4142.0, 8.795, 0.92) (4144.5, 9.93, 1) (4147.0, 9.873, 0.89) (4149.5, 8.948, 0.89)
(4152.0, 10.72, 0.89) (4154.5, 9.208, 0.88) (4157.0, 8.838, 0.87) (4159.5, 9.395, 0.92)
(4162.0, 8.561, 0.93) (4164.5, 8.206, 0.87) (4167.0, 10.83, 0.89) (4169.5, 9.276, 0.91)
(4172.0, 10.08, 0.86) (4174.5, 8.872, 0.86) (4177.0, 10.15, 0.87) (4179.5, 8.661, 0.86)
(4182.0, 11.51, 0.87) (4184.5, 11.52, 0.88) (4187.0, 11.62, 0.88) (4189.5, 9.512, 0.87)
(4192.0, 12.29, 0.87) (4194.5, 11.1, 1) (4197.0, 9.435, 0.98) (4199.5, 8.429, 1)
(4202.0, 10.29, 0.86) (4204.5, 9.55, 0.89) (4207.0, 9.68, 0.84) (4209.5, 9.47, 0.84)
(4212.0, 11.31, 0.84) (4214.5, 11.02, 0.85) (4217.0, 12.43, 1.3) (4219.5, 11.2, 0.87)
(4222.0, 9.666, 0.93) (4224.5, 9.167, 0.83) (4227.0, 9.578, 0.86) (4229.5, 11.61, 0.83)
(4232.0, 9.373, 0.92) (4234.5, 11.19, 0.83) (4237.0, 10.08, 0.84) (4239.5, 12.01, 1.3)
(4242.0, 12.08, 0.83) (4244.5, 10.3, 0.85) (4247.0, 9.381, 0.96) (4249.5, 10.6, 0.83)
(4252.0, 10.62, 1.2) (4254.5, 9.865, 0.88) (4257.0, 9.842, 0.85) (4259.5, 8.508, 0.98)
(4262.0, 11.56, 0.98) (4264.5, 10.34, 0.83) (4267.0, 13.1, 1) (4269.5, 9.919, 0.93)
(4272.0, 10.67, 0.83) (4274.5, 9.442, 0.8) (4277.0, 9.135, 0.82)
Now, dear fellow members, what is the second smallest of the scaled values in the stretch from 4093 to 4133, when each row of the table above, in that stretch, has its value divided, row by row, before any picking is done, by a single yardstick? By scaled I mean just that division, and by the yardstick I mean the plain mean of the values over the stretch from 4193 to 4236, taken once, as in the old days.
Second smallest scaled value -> 0.659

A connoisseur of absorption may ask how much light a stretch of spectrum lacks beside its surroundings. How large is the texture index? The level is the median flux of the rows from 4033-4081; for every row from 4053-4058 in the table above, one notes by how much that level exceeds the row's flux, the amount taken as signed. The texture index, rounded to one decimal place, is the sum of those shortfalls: 1.9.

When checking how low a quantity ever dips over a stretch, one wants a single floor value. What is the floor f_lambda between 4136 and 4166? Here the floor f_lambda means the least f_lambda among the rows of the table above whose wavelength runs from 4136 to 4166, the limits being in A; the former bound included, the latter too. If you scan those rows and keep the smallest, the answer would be 8.206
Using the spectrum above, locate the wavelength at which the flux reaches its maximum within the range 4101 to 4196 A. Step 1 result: 4192.0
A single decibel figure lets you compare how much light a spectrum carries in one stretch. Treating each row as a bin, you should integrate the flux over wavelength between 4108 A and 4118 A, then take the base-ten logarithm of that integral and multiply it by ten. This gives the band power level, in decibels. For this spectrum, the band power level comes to 19.5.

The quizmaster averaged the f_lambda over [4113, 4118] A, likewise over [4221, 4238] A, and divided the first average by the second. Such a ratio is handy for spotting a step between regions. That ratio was 0.92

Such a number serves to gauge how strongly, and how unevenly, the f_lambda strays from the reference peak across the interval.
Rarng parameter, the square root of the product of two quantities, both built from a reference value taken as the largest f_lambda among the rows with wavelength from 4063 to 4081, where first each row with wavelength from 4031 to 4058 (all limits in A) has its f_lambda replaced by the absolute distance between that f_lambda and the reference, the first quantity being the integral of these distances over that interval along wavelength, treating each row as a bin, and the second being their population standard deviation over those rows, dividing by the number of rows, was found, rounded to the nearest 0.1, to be 6.7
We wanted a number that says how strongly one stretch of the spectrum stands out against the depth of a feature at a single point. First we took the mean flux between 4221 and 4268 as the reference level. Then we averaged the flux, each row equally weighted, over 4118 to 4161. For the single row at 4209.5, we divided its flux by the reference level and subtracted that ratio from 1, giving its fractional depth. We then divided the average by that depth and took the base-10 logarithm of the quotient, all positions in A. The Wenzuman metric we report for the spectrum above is 2.00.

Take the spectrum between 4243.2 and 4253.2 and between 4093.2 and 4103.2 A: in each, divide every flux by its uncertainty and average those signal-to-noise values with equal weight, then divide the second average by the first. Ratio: 0.68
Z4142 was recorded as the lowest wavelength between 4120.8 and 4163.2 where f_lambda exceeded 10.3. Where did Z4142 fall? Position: 4127.0 A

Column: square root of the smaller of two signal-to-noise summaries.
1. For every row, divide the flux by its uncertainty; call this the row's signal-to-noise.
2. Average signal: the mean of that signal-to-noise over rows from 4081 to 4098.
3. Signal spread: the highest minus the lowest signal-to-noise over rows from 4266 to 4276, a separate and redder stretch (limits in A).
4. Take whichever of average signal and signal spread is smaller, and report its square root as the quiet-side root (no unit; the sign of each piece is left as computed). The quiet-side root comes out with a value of 1.6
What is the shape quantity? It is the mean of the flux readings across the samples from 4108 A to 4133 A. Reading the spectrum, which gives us 9.4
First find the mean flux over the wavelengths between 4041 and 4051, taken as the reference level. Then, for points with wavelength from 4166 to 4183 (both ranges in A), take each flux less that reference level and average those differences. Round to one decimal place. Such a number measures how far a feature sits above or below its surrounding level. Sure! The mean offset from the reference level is -1.0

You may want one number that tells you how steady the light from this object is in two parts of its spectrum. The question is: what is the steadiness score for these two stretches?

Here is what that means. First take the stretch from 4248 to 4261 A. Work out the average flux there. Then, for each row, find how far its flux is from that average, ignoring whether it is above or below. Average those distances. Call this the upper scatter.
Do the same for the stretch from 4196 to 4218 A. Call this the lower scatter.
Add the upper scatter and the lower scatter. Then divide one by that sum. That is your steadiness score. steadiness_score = 0.65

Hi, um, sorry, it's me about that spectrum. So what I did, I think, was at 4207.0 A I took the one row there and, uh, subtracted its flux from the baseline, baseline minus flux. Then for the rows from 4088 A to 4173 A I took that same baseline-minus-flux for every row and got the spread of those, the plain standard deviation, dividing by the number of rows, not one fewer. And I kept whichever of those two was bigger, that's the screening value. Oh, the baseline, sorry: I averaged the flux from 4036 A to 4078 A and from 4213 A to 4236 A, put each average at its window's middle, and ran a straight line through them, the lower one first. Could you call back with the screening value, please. 1.17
